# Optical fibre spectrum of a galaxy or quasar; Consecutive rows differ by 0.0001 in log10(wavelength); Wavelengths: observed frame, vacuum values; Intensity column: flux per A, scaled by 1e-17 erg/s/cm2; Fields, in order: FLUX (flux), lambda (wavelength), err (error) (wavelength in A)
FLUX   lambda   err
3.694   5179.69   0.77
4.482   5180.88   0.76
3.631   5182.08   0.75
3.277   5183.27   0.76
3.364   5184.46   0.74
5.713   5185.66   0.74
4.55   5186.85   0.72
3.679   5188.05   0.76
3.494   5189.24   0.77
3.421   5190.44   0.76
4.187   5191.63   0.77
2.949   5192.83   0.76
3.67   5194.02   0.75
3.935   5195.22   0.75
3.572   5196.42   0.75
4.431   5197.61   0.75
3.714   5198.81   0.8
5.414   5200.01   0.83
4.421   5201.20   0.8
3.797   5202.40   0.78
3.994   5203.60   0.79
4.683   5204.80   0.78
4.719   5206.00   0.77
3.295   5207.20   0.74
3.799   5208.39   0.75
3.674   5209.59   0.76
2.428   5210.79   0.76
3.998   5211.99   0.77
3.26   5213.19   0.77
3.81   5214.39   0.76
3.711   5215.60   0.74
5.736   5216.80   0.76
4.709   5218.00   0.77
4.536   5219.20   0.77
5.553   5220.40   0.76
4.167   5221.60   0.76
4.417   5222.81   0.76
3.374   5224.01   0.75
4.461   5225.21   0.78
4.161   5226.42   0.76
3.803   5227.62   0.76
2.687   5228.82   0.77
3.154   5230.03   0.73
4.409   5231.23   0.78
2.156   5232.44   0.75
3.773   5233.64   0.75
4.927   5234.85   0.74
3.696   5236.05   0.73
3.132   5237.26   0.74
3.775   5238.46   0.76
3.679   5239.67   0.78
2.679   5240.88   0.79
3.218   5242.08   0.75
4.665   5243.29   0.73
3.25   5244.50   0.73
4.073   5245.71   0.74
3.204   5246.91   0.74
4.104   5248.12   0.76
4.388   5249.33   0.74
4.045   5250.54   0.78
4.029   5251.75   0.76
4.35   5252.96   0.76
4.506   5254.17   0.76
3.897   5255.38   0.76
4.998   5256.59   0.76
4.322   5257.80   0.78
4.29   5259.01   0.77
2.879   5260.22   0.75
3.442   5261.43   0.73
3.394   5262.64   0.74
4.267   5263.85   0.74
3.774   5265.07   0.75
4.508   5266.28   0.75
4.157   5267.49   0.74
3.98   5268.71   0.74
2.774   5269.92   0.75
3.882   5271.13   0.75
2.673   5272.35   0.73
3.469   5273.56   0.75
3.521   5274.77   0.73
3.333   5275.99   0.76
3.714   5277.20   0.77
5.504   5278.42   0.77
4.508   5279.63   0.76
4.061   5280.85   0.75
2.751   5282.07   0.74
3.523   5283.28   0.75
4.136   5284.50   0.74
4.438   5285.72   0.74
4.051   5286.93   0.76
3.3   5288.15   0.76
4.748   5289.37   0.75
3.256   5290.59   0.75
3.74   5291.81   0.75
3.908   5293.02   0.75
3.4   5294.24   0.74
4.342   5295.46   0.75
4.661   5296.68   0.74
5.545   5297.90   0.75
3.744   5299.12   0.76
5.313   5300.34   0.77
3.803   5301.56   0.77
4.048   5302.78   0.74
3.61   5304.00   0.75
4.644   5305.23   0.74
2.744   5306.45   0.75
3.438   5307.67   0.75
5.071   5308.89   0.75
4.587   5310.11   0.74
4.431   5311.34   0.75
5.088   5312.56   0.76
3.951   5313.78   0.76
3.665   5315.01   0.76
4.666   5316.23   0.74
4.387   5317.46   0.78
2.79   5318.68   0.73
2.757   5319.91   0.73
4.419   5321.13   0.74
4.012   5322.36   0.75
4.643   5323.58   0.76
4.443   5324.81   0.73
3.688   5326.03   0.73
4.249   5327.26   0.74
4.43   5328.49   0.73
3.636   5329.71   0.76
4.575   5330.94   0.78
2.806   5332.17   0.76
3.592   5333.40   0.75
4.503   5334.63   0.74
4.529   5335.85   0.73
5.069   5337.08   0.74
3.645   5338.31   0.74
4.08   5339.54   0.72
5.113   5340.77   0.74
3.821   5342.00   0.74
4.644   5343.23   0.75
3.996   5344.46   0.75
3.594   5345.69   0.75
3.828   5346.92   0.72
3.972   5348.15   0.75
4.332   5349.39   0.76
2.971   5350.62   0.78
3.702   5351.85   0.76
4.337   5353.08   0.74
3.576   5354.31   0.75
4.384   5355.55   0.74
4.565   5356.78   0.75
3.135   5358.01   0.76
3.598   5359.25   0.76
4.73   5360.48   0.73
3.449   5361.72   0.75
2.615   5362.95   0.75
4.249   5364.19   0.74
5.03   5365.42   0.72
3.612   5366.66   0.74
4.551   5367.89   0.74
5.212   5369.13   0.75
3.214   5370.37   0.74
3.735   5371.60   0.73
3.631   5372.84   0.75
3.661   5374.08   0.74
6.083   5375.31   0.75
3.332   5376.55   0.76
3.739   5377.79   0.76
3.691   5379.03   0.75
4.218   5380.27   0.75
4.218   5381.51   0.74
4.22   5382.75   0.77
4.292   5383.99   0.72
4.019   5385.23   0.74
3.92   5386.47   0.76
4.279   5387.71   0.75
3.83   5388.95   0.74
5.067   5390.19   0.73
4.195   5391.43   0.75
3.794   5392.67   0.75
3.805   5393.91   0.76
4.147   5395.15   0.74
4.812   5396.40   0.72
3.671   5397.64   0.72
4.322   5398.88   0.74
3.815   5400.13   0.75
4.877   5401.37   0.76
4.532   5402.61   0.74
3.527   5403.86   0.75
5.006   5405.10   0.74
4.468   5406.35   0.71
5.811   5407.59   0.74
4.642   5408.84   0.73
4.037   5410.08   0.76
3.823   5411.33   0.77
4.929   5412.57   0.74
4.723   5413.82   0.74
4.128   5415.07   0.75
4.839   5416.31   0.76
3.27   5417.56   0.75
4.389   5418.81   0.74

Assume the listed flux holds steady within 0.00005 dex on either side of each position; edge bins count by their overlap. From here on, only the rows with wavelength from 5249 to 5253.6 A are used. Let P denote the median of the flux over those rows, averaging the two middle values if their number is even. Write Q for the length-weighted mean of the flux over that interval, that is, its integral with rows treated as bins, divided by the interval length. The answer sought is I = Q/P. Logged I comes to 1.00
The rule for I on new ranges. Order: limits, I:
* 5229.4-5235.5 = 0.98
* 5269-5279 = 1.03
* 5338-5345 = 1.05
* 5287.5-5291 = 1.15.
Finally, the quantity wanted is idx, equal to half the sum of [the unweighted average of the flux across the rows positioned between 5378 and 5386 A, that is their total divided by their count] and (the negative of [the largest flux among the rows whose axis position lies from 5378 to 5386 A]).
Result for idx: -0.091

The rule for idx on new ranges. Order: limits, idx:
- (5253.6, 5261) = -0.425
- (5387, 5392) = -0.362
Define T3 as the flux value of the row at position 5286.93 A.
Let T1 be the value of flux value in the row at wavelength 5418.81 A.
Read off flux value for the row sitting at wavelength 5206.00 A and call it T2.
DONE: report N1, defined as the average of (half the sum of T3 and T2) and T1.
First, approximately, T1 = 4.389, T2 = 4.719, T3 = 4.051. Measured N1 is 4.4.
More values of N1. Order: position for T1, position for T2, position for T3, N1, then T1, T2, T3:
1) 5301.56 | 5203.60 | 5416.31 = 4.1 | 3.803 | 3.994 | 4.839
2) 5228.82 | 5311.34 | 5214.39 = 3.4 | 2.687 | 4.431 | 3.81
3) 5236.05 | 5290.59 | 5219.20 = 3.8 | 3.696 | 3.256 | 4.536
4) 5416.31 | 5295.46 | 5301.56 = 4.5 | 4.839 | 4.342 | 3.803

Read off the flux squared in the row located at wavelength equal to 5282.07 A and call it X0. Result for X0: 7.6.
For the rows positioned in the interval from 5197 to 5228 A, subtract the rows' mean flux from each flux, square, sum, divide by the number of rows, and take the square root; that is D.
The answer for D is 0.73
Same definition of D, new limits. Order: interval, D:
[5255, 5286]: 0.67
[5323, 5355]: 0.56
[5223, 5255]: 0.67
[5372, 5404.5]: 0.57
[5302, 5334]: 0.69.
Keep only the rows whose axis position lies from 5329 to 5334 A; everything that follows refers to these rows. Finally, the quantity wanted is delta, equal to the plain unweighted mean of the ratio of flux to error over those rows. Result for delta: 4.78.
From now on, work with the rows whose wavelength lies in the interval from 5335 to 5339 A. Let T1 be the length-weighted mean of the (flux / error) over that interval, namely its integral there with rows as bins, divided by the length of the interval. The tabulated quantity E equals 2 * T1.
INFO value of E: 12.0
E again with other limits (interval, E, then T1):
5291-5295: 9.9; 4.9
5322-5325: 11.7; 5.9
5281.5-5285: 9.3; 4.7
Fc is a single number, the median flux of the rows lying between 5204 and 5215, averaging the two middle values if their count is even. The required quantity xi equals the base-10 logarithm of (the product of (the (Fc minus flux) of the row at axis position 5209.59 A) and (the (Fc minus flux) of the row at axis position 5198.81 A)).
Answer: -2.0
